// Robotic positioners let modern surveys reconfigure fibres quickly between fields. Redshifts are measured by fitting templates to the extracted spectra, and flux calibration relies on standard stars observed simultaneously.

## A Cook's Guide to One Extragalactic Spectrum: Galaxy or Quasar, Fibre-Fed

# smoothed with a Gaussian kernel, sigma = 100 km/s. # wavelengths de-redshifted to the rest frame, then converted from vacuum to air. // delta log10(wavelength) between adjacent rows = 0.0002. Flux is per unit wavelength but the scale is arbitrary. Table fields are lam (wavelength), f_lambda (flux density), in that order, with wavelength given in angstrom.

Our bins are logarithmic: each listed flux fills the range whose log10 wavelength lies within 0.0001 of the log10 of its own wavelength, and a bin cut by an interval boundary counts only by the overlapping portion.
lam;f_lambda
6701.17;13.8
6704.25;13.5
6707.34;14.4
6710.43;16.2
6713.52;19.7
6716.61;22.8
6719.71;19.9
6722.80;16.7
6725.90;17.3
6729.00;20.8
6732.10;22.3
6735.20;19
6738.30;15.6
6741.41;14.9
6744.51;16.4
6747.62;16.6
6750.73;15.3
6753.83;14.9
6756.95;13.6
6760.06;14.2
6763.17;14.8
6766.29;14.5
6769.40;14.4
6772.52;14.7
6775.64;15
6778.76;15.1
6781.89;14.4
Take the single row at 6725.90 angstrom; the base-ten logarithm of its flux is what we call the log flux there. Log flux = 1.24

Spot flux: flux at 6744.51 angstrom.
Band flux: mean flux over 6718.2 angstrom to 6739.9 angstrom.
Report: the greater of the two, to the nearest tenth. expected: 18.8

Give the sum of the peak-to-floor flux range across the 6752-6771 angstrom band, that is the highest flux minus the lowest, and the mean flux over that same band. 16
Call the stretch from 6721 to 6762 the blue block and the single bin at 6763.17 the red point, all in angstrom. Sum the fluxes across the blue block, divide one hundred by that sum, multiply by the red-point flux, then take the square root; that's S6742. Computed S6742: 2.61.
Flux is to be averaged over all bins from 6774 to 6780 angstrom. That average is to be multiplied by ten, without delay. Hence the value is 150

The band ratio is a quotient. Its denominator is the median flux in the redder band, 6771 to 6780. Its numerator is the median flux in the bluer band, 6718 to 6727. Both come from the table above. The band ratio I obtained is 1.15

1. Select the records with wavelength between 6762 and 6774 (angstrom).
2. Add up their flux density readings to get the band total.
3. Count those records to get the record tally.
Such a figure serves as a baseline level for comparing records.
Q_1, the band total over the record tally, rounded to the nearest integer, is 15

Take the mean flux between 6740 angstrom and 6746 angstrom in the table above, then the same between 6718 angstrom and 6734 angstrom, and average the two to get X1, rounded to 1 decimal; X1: 17.5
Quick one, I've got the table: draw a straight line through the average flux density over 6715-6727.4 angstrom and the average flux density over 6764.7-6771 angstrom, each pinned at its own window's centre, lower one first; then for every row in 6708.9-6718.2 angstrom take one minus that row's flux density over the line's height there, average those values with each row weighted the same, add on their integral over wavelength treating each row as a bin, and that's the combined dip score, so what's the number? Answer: 0.18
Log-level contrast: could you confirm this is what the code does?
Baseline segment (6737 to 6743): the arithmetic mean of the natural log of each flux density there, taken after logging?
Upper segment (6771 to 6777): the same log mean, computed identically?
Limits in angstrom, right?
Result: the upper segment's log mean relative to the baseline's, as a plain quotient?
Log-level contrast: 0.99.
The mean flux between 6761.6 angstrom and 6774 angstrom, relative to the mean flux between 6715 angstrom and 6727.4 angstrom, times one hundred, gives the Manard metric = 76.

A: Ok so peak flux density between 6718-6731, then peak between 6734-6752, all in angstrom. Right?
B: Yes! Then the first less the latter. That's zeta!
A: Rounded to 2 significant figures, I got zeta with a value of 1.8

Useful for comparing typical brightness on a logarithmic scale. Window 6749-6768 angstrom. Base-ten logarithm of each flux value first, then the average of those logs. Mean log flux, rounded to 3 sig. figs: 1.16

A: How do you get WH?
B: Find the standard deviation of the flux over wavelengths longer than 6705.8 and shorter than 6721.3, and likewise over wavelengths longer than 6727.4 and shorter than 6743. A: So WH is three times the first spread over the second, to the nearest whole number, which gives 3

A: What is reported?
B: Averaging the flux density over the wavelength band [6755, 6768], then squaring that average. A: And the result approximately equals 204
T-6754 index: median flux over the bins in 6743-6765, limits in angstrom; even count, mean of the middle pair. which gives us 14.9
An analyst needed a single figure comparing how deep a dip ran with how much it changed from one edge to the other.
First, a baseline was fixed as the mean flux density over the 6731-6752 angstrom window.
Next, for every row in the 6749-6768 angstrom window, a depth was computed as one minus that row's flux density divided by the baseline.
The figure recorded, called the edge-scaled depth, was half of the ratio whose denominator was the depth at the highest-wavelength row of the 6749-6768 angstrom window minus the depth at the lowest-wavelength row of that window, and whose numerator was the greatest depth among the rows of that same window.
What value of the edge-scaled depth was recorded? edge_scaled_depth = 2.2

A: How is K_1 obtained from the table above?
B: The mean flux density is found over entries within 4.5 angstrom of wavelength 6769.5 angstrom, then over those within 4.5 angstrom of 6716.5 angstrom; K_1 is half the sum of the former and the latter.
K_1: 17.7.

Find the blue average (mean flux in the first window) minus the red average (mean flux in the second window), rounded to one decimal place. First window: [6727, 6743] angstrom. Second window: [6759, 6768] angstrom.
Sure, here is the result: 4.0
